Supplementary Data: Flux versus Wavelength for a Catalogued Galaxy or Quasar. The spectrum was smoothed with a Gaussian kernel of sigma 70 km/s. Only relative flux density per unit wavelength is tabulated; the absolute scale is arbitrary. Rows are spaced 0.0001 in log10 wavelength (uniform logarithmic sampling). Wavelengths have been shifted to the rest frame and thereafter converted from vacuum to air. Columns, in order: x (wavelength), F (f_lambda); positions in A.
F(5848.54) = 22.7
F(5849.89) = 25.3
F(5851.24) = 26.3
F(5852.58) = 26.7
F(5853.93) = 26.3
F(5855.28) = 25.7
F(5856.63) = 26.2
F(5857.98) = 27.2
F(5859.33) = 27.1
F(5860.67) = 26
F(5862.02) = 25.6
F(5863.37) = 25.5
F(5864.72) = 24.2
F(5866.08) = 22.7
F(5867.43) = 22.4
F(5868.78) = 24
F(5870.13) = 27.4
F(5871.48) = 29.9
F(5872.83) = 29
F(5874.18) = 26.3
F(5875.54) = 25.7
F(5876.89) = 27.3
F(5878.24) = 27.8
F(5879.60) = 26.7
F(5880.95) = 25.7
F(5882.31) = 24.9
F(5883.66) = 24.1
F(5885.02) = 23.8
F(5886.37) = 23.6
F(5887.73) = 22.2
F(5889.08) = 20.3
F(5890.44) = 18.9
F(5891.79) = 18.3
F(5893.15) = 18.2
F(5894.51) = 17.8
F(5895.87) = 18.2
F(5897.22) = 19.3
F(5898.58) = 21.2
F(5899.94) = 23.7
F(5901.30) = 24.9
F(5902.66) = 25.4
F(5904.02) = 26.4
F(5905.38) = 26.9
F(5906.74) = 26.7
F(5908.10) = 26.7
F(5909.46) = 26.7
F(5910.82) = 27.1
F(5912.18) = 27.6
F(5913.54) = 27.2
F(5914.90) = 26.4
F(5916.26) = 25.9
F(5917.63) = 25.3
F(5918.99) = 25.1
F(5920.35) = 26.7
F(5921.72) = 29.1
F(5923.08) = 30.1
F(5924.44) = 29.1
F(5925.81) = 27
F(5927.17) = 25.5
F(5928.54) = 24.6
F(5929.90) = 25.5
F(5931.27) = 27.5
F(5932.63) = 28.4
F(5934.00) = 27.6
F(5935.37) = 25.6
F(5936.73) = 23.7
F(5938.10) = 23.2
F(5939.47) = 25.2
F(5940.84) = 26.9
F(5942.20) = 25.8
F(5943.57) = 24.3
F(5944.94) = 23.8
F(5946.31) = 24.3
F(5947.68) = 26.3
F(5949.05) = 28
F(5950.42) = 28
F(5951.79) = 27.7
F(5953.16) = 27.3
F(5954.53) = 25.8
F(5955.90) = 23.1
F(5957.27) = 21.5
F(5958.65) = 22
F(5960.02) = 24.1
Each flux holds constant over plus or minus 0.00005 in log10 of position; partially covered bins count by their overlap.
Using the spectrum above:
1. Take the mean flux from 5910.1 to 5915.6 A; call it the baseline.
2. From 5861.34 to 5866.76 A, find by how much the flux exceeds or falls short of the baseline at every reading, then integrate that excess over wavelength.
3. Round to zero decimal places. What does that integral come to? -14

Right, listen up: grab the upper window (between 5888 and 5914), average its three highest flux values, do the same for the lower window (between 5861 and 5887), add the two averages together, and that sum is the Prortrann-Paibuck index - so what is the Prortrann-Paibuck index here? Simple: 56.2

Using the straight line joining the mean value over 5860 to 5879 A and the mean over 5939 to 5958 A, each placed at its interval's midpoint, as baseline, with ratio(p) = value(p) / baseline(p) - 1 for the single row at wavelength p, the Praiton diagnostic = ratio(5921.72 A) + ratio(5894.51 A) -0.18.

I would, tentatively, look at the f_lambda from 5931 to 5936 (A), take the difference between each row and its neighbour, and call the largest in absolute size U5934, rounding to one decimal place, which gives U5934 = 2.0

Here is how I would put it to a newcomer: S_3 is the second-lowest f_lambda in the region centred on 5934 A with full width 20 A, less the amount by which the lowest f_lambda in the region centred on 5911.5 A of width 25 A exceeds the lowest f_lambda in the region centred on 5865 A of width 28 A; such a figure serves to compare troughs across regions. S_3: 22.4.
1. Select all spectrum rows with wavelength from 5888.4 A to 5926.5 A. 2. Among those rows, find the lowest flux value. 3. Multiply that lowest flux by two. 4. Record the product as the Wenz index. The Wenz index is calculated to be 35.6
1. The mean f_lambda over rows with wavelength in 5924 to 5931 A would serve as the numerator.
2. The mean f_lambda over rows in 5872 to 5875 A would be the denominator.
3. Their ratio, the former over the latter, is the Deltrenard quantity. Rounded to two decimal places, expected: 0.95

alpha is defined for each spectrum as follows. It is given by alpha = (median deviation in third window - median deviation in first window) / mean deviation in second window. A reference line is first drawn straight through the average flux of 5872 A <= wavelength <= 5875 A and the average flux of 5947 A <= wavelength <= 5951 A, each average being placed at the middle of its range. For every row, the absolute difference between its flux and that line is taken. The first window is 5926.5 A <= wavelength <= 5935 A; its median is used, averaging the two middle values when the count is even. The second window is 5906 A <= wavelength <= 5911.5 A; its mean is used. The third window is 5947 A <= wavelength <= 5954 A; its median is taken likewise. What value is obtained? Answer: -1.2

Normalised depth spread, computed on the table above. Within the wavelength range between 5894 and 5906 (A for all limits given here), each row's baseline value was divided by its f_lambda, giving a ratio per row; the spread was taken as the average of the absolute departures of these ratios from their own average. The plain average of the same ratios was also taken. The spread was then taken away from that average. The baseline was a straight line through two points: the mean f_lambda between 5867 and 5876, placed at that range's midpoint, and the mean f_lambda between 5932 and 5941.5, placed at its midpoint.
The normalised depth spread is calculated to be 1.01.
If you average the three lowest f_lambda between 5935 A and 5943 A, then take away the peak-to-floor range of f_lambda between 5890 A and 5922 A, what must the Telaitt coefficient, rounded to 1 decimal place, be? 12.7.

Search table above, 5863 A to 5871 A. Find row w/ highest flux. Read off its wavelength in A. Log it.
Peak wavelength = 5870.13 A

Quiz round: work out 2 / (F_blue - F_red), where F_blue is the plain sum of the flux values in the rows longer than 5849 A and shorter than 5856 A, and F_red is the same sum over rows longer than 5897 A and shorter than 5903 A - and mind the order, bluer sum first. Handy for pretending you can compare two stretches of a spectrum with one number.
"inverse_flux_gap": 0.13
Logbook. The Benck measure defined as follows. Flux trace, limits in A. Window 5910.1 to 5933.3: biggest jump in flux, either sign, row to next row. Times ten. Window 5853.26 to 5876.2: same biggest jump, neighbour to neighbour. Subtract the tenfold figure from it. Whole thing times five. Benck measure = -103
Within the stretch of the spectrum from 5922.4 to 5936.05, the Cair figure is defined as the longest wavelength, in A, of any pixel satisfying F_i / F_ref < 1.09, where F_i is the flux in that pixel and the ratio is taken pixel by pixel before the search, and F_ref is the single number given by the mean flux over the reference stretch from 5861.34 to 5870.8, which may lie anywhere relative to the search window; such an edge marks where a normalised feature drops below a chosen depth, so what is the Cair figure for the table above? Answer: 5935.37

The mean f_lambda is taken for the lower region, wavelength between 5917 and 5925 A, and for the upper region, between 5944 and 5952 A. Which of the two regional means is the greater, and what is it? 27.6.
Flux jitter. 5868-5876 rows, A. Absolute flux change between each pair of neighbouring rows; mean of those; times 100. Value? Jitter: 202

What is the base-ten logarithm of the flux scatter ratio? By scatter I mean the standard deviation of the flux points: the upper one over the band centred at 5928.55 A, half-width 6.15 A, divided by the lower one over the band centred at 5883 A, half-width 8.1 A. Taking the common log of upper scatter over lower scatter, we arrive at -0.18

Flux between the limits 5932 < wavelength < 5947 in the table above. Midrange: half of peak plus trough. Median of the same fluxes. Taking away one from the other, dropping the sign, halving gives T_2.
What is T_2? 0.3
